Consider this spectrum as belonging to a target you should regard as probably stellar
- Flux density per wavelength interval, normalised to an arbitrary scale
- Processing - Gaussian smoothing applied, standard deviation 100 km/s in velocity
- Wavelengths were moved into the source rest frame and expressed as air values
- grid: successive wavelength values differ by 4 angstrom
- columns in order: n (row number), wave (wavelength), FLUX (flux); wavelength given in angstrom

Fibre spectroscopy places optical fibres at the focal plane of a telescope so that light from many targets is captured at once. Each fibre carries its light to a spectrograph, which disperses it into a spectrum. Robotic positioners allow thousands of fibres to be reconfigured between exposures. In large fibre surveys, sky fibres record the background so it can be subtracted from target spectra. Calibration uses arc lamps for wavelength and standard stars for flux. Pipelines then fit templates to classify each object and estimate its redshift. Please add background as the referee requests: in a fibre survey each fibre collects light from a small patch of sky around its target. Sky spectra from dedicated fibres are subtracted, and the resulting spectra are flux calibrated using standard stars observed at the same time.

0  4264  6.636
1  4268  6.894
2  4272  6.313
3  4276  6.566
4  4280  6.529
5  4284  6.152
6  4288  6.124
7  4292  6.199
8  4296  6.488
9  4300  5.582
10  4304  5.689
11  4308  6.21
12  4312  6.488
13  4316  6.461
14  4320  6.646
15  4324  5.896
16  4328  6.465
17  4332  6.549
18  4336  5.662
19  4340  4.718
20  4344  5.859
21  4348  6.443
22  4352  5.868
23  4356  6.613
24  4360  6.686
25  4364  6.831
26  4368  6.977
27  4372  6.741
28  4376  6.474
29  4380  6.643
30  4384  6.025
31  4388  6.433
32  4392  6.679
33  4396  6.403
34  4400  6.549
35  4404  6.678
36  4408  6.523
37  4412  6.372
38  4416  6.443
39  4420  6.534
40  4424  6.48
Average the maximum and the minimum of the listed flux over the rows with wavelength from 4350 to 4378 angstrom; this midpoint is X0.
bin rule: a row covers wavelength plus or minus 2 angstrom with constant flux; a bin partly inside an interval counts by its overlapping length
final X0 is 6.42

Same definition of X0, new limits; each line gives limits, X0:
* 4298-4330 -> 6.11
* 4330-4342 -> 5.63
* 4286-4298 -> 6.31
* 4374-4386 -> 6.33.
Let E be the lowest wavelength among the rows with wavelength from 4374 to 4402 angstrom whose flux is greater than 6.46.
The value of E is 4376 angstrom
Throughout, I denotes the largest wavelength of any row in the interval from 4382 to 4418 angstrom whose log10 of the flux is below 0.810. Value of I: 4416 angstrom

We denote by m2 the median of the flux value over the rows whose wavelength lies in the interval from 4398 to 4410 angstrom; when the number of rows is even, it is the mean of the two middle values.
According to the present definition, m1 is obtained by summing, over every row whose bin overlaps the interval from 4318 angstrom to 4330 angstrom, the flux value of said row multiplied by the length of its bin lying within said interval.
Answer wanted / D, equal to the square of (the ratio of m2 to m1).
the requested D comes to 0.0074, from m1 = 76.0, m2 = 6.55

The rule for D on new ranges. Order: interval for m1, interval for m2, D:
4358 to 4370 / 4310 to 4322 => 0.0063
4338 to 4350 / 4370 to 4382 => 0.0095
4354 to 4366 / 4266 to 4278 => 0.0066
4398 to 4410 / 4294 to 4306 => 0.0052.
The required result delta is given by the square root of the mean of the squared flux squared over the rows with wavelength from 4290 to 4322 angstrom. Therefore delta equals 39.1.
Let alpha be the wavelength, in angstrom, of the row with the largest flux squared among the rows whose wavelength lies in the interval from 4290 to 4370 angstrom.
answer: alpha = 4368 angstrom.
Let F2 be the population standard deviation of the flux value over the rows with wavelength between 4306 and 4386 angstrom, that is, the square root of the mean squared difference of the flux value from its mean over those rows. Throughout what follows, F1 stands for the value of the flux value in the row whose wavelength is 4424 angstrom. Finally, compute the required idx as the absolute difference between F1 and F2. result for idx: 5.97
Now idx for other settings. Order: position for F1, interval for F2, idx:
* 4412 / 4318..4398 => 5.86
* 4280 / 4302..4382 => 6.01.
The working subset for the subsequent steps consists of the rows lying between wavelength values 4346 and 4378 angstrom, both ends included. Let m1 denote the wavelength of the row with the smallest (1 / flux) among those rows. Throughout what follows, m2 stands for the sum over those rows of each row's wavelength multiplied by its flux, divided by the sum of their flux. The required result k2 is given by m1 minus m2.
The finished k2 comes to 5.8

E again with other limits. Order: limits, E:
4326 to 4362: 4328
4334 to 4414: 4356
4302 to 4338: 4312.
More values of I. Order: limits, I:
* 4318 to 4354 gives 4352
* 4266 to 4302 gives 4300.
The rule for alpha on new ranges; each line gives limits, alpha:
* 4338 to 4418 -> 4368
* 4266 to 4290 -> 4268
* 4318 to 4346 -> 4320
